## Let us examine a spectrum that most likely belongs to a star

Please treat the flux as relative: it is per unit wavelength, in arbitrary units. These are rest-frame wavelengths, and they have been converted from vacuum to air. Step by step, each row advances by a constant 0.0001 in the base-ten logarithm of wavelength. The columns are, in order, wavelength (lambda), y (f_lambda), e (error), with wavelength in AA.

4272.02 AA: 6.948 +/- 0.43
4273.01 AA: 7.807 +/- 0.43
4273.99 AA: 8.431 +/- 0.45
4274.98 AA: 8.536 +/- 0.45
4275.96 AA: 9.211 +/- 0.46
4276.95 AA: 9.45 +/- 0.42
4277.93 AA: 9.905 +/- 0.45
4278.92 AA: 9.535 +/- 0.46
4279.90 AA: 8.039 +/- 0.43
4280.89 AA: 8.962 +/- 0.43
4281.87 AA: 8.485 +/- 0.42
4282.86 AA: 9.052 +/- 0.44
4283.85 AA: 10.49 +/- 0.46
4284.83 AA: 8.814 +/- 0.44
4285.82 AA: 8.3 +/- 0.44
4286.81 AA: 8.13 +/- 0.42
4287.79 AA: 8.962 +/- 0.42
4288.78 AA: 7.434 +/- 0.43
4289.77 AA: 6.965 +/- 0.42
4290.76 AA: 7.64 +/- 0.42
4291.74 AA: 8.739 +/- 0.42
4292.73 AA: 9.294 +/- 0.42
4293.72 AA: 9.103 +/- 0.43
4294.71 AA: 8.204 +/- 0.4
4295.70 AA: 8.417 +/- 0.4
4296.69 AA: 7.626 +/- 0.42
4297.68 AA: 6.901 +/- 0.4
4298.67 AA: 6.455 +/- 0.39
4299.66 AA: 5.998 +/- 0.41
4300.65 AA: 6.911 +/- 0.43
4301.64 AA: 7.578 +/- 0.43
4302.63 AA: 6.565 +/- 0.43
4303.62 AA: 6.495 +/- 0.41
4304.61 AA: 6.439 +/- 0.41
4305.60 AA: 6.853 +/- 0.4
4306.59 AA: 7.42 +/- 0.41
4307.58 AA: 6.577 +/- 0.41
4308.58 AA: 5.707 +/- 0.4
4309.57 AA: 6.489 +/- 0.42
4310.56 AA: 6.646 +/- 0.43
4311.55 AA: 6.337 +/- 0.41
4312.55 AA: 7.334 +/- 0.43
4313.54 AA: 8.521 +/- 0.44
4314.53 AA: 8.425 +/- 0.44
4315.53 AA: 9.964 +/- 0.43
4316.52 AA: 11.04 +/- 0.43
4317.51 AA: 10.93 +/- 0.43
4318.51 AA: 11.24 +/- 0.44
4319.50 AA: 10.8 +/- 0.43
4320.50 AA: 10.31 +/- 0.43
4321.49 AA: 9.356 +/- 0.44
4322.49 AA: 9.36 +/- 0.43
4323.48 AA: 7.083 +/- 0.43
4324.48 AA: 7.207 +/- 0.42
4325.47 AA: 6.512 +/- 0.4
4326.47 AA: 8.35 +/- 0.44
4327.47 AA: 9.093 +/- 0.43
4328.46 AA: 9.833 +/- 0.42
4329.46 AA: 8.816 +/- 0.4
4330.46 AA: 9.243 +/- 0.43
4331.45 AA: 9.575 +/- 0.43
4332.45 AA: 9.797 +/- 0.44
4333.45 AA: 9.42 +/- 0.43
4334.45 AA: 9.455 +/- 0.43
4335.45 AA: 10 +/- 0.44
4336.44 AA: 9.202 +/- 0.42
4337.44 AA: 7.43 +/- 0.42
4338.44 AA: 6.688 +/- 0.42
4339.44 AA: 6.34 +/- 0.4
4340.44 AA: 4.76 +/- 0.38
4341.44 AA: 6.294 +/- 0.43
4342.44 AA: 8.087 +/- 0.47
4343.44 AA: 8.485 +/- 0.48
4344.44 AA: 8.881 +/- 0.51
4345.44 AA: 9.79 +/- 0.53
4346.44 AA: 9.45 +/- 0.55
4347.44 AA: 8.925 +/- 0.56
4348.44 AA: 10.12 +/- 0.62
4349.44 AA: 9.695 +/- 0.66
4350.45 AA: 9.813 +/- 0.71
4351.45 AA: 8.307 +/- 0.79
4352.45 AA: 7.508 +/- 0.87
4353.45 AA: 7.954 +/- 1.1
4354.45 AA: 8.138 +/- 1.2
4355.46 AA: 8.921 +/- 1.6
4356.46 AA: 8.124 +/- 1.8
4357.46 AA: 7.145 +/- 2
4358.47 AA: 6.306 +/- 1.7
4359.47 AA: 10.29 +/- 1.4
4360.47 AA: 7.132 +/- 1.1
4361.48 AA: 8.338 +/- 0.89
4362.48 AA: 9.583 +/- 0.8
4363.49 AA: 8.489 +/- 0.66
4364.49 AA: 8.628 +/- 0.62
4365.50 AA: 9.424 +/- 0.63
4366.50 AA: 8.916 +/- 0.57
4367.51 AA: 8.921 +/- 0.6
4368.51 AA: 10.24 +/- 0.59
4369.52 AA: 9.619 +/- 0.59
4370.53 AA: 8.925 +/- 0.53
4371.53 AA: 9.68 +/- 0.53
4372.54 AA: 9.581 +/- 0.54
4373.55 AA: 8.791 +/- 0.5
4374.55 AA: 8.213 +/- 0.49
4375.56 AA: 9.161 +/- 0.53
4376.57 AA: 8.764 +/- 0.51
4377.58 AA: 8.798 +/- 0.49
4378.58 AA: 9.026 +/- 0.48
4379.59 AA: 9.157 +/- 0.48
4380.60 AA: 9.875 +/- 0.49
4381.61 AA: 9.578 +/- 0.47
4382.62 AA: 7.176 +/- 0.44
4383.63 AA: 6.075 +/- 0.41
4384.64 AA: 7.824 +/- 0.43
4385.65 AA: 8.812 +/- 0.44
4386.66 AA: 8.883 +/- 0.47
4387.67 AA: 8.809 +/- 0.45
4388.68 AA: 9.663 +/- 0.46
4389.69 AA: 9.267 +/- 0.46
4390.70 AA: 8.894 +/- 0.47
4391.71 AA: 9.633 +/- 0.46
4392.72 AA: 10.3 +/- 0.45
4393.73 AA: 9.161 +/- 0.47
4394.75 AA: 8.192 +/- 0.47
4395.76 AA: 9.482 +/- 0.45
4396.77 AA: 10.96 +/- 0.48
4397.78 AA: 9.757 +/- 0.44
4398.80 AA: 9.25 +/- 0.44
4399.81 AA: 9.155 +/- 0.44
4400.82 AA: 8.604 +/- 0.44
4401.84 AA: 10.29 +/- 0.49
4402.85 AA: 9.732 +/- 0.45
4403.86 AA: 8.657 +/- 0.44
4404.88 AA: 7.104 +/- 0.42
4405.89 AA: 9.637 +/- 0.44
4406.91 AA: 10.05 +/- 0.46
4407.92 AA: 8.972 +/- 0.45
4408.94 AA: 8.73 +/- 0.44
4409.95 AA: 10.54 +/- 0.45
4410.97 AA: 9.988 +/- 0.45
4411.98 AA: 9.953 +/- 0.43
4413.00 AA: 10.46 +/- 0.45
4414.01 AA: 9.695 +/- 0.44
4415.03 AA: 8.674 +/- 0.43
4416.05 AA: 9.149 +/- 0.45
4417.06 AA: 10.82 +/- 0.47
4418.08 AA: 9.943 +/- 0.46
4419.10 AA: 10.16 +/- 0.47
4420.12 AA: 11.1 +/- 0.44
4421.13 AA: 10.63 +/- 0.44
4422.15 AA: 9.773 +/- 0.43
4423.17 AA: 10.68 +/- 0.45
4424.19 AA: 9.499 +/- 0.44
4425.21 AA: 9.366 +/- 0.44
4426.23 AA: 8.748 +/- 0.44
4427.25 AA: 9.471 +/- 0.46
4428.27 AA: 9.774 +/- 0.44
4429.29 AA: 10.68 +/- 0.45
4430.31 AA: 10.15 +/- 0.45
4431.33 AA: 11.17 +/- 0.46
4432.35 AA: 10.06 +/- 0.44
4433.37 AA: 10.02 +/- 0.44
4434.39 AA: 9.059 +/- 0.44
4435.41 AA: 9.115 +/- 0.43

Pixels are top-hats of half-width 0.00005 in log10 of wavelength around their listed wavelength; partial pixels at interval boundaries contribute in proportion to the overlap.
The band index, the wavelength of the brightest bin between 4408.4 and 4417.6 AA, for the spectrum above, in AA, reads 4417.06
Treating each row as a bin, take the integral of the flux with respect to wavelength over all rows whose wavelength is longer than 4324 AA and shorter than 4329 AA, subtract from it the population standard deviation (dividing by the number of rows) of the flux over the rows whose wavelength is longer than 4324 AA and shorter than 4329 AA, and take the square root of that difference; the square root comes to 6.3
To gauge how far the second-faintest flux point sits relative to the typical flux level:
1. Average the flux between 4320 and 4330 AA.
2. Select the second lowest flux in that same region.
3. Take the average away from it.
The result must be -1.5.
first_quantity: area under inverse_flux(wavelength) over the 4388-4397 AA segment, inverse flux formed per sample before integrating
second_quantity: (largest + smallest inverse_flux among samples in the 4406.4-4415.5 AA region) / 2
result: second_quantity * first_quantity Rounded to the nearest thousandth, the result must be 0.101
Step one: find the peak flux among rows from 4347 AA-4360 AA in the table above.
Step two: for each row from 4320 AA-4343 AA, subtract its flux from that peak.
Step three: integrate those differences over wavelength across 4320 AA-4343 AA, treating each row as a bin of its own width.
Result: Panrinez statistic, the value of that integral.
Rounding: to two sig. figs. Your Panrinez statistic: 44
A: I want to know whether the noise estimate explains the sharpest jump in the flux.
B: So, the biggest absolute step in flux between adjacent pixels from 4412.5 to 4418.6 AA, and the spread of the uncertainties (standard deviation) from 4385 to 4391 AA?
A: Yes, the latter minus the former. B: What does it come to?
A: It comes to -1.7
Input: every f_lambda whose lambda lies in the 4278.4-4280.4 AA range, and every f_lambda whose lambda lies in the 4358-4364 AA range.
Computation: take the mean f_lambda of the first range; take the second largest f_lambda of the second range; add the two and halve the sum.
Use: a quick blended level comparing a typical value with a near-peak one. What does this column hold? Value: 9.2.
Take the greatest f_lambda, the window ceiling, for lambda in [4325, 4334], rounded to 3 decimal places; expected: 9.833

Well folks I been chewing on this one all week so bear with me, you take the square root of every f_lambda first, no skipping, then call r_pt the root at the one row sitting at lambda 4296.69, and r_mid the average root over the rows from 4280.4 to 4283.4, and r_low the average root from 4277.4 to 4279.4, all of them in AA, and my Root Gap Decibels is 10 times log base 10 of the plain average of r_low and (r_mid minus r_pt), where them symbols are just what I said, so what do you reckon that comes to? 2.21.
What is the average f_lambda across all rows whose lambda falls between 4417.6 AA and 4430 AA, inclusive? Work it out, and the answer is 10.0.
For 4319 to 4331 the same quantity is 8.8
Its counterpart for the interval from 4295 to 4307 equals 7.0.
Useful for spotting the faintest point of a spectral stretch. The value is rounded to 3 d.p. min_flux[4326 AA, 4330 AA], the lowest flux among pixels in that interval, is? 8.350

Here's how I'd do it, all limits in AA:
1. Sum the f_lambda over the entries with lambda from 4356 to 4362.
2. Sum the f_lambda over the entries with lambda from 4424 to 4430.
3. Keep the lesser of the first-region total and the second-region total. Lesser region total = 47.3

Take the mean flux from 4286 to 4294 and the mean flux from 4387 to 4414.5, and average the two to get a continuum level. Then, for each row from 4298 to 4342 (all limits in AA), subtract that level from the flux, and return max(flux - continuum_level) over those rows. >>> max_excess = 2.4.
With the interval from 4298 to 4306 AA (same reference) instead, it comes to -1.3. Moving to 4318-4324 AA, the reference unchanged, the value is 2.4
